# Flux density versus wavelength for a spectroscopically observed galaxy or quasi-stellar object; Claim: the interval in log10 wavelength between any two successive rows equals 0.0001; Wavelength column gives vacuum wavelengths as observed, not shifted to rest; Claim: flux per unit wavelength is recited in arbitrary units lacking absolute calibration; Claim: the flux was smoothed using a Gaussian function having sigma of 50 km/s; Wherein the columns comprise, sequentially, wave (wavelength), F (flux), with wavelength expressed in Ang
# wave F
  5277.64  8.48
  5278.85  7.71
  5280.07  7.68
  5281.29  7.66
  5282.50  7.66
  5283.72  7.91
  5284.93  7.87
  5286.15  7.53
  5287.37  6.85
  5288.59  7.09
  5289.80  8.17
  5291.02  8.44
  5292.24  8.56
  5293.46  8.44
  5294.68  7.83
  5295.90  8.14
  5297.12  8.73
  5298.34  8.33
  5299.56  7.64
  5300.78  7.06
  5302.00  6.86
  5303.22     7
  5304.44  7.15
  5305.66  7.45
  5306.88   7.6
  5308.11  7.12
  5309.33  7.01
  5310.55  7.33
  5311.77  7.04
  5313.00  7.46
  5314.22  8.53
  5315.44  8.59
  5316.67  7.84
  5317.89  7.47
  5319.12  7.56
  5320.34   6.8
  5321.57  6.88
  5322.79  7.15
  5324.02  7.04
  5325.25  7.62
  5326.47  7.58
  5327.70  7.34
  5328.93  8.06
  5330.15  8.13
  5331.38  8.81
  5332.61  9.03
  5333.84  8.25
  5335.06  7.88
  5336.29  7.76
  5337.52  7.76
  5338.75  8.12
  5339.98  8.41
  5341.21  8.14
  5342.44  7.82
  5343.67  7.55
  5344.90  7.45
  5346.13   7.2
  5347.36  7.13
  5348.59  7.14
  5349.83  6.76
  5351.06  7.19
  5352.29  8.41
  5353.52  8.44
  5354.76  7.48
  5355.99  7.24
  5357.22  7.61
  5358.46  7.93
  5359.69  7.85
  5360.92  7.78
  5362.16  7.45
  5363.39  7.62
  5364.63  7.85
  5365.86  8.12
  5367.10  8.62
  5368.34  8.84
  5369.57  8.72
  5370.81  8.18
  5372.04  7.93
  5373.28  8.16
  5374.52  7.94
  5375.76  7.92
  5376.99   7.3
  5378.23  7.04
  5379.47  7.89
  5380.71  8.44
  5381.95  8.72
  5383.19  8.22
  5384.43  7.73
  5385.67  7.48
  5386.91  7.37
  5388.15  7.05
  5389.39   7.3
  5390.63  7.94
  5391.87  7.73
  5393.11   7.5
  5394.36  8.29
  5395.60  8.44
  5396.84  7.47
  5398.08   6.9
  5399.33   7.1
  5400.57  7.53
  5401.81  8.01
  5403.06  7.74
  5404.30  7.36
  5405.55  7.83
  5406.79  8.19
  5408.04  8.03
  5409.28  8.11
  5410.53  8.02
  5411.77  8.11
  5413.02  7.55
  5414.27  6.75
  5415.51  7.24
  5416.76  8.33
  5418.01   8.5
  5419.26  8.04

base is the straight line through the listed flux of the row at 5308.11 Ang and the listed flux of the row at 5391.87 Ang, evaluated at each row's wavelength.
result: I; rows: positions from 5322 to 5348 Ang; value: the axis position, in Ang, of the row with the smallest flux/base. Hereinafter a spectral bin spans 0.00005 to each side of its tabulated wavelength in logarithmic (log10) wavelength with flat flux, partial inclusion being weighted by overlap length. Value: 5347.36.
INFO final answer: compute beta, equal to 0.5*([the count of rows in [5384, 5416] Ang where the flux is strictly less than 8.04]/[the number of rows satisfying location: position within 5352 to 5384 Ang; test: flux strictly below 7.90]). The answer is 0.95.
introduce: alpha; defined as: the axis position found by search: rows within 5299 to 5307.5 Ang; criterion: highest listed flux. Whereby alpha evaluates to 5299.56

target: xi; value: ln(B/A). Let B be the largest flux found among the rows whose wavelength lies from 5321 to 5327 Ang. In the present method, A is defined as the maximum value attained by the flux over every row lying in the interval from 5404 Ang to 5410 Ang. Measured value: -0.07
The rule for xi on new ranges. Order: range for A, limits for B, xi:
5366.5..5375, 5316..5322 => -0.12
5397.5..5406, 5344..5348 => -0.07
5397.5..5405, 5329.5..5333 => 0.12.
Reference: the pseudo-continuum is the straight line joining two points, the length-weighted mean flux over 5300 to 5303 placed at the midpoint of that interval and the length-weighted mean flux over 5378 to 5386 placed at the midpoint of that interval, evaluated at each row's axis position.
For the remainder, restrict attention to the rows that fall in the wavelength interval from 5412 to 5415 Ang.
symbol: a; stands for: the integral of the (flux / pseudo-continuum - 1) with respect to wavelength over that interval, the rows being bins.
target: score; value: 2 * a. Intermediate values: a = -0.4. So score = -0.8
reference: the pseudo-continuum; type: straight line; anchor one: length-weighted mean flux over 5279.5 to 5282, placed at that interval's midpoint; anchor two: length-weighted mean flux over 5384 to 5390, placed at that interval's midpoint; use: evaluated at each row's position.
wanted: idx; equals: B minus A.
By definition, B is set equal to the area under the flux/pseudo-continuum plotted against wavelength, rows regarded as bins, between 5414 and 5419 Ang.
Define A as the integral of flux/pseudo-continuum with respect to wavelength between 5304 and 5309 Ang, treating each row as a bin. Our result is 0.53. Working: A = 4.8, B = 5.3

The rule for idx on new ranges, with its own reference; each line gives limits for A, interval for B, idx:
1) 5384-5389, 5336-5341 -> 0.34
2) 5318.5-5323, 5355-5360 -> 0.90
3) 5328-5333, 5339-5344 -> -0.24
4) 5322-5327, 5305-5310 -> -0.06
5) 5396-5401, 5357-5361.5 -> -0.25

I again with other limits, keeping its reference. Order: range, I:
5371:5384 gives 5378.23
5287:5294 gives 5287.37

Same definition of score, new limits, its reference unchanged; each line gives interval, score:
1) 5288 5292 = 1.3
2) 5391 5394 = -0.3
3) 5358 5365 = 0.0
